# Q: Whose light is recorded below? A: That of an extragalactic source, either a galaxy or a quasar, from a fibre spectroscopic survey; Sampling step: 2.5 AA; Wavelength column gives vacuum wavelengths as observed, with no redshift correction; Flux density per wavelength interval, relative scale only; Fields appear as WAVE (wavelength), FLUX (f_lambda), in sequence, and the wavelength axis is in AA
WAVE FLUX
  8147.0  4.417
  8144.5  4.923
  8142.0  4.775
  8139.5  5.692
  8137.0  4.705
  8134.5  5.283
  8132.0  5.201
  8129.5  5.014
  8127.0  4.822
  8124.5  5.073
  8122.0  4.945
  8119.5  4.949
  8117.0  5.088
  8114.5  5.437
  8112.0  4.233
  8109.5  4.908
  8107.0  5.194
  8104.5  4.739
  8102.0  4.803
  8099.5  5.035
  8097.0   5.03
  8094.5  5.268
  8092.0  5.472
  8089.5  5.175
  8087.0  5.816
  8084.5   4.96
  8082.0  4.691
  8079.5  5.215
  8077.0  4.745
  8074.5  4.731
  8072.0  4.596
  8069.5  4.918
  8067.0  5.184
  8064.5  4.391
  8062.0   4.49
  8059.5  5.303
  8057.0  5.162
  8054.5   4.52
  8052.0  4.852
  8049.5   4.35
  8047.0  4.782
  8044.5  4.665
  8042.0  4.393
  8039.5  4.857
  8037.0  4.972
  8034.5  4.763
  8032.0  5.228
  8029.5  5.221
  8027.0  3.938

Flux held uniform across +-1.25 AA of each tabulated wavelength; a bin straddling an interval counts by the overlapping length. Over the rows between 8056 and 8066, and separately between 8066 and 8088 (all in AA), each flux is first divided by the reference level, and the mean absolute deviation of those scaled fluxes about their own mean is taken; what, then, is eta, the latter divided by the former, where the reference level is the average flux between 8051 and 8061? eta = 0.71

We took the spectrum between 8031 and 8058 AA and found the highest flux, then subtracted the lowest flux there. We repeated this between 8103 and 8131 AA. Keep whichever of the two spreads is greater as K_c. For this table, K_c 1.20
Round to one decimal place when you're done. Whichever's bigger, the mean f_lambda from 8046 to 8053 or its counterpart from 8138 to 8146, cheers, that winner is 5.1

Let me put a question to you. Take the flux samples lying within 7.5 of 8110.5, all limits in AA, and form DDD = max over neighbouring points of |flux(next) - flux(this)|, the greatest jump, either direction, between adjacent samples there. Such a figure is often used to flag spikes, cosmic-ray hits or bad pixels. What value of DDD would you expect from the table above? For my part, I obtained 1.2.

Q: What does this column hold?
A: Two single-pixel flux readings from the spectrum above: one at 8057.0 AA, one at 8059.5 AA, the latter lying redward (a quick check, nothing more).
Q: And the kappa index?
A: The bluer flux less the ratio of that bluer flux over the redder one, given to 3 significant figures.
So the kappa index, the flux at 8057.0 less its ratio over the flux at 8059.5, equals 4.19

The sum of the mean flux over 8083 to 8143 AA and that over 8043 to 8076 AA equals 9.8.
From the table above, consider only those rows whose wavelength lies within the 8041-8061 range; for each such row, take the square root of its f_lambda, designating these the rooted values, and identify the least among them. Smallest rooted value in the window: 2.09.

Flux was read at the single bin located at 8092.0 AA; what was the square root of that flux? 2.34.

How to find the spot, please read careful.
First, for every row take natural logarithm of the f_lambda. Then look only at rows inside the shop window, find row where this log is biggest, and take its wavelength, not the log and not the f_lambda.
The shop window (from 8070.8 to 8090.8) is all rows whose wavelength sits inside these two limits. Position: 8087.0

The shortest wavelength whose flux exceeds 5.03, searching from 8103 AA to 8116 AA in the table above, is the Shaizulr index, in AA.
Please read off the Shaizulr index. 8107.0 AA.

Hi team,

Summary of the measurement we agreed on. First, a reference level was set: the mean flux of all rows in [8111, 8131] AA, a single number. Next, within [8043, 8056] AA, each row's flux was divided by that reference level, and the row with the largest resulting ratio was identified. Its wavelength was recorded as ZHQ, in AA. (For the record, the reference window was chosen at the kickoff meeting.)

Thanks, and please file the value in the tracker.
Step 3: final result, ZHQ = 8052.0 AA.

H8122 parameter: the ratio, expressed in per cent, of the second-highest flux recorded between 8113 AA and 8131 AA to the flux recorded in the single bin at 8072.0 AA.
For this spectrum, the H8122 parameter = 111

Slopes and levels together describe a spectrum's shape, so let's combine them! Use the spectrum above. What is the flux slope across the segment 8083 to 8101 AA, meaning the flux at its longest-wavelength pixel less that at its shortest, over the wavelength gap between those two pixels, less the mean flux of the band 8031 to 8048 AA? -4.80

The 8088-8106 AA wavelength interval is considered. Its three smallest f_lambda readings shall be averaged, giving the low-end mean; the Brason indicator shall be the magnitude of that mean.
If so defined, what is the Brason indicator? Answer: 4.86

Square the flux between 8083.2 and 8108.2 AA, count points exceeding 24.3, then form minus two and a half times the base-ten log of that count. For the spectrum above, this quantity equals -2.3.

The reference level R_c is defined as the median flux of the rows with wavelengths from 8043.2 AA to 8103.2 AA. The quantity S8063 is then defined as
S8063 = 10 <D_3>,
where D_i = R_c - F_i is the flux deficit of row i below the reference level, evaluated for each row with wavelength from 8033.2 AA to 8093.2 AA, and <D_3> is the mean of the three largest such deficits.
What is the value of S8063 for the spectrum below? 5.1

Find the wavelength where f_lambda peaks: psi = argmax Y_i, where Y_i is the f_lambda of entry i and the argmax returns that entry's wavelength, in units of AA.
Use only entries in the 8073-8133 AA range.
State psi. 8087.0 AA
